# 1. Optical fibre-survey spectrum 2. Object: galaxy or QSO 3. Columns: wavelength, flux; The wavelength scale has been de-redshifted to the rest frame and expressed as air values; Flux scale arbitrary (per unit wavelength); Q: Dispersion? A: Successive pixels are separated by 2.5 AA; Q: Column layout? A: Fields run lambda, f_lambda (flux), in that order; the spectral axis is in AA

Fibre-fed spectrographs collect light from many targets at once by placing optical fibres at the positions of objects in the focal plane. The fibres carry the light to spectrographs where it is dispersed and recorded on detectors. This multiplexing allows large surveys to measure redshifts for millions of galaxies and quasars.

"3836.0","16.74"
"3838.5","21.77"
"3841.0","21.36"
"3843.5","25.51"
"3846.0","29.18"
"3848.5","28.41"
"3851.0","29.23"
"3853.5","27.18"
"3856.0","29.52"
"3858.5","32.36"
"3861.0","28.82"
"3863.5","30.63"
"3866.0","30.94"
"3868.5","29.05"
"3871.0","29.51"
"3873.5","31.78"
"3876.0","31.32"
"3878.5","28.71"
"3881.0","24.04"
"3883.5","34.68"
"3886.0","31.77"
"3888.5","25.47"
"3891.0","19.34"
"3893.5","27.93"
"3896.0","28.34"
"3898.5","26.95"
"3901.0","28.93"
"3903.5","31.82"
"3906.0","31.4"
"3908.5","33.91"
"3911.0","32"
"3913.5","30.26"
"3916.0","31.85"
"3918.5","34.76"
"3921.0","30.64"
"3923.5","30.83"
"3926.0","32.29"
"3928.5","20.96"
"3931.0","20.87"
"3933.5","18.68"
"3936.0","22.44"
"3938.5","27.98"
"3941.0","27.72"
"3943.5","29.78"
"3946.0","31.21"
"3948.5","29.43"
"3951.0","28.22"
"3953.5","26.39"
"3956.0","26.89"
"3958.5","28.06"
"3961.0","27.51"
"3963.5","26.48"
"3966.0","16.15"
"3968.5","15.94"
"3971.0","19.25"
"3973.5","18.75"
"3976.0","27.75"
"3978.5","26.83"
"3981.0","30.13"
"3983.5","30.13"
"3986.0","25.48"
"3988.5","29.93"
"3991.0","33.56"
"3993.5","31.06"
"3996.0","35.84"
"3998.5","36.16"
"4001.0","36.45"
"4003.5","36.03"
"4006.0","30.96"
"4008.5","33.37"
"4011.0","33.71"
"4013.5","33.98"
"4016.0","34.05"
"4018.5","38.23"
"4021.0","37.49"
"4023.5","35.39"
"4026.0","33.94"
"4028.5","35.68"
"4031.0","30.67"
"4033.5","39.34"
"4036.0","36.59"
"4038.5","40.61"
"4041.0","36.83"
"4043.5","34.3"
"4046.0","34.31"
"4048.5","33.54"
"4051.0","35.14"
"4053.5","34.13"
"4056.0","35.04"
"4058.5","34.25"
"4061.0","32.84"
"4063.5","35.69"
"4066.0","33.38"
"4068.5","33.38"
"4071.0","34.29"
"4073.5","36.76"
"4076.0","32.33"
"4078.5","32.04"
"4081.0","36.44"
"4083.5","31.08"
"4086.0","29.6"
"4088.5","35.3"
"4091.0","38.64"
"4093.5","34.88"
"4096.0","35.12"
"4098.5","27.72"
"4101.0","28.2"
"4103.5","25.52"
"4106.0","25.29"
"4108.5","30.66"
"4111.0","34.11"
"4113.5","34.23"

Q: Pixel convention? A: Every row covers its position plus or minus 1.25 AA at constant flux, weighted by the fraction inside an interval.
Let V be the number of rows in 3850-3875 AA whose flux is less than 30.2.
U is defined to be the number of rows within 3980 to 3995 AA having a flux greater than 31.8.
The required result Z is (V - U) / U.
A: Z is 5.0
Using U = 1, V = 6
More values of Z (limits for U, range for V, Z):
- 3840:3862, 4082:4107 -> 4.0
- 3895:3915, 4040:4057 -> -1.0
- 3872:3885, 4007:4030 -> -1.0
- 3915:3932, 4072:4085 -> -1.0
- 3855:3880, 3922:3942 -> 5.0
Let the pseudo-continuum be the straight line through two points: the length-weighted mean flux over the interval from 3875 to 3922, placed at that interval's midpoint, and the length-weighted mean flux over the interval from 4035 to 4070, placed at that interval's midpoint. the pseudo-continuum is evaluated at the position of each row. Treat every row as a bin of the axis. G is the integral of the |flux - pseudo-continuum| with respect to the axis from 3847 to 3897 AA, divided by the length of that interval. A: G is 2.5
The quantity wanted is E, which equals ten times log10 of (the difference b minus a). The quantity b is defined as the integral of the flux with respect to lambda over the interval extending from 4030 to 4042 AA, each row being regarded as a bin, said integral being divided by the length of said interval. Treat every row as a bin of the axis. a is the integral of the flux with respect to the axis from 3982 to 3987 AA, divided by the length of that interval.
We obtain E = 9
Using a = 28.0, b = 37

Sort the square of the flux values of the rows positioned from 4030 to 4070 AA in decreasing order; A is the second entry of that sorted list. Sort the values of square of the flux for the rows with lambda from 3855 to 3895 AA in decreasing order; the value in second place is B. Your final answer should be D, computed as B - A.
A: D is -500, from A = 1548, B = 1047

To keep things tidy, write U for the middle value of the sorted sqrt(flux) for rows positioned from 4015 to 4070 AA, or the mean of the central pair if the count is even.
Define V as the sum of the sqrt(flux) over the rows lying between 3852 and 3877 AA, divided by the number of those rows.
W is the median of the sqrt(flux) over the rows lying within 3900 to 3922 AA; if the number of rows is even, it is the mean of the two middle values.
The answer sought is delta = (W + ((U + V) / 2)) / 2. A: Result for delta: 5.66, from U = 5.89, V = 5.49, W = 5.64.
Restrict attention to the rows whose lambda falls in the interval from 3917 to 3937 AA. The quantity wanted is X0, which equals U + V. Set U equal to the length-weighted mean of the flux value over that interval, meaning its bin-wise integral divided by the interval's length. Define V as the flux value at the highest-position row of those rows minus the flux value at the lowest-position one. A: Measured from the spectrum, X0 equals 14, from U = 27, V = -12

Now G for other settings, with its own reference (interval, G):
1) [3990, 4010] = 2.1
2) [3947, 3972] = 7.2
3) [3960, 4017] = 4.9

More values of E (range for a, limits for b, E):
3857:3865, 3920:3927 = -2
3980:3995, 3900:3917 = 1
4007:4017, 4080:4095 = -2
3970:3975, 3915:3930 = 10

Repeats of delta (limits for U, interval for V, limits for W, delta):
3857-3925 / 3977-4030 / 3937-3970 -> 5.46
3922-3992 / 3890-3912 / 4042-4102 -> 5.58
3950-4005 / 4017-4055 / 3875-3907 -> 5.49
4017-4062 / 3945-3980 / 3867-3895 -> 5.42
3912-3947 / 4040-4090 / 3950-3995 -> 5.44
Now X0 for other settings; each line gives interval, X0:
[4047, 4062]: 33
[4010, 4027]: 36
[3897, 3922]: 35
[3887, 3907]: 33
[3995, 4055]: 34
